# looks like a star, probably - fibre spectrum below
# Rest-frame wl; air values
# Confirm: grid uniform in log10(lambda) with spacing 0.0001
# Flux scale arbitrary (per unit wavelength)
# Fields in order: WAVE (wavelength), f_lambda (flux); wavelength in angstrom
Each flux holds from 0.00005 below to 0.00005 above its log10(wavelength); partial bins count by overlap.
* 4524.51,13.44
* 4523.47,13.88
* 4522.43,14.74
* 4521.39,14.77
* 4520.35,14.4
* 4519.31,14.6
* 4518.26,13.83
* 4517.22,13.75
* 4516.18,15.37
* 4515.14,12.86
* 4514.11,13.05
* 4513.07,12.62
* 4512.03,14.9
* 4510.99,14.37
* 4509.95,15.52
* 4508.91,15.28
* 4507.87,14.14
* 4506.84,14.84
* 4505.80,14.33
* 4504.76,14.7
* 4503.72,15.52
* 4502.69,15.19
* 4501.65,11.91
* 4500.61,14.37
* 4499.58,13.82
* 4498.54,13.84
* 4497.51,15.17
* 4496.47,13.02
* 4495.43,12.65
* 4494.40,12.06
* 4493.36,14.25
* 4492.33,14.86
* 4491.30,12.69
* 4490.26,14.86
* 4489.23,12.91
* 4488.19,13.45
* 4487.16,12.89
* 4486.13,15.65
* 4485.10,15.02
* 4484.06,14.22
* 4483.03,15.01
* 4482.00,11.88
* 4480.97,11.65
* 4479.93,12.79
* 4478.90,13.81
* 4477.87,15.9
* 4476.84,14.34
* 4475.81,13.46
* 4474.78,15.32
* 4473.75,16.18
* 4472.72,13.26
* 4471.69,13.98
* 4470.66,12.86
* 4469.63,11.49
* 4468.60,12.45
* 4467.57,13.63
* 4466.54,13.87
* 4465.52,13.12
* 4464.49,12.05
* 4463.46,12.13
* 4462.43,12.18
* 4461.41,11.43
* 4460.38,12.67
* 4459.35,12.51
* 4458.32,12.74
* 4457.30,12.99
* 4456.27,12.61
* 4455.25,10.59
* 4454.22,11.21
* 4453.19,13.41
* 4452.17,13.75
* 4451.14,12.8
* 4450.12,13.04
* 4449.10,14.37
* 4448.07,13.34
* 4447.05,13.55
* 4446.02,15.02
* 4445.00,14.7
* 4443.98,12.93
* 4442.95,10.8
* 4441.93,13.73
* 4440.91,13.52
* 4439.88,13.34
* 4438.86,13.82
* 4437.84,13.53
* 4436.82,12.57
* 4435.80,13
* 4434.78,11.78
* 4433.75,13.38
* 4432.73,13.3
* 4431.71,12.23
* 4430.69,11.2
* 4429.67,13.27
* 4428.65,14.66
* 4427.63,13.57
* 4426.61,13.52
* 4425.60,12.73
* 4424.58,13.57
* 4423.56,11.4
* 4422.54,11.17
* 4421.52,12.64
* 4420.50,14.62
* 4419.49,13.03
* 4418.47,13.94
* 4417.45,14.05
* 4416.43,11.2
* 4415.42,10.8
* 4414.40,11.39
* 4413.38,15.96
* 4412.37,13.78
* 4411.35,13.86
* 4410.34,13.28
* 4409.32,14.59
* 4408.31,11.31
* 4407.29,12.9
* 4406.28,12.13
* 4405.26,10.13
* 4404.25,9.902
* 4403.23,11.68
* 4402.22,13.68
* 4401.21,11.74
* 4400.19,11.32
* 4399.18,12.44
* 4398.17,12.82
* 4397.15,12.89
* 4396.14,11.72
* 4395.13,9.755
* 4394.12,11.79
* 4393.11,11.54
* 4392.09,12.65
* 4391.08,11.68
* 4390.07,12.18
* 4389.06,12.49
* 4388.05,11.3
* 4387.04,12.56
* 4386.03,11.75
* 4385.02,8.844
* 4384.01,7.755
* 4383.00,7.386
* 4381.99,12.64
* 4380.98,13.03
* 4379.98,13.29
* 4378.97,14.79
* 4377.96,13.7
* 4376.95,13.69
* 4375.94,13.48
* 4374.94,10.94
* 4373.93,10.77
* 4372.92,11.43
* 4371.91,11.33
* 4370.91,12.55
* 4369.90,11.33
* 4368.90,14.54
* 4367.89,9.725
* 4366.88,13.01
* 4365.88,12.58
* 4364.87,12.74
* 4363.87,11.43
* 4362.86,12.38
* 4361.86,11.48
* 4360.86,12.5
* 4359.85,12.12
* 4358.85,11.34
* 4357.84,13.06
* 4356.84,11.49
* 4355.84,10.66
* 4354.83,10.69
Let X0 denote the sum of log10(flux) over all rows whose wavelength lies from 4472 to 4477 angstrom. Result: 5.80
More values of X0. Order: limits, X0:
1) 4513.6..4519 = 5.69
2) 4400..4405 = 5.32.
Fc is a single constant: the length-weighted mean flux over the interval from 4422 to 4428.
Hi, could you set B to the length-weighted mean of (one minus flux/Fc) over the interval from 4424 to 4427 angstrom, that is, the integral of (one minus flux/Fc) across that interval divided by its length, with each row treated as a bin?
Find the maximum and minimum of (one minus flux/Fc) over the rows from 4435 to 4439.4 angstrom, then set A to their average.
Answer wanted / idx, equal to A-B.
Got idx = 0.00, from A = -0.04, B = -0.05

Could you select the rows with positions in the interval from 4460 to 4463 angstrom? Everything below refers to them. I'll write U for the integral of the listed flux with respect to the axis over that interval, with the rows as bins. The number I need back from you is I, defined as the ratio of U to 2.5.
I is 14.5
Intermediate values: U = 36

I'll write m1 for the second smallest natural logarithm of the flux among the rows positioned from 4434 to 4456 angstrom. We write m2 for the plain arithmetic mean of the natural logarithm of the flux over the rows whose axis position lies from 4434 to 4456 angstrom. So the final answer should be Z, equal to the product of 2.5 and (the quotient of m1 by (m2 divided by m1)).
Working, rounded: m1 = 2.4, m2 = 2.57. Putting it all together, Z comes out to 5.5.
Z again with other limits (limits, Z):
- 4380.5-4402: 4.3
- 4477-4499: 5.9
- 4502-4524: 6.1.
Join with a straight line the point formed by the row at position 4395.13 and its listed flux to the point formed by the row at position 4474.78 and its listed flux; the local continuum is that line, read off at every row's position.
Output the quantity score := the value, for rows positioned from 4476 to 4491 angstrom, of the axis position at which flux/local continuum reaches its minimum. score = 4480.97 angstrom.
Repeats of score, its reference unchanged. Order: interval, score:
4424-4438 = 4430.69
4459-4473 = 4469.63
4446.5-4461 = 4455.25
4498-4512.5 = 4501.65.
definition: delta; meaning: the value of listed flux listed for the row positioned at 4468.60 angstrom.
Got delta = 12.45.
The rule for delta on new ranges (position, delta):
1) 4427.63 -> 13.57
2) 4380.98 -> 13.03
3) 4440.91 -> 13.52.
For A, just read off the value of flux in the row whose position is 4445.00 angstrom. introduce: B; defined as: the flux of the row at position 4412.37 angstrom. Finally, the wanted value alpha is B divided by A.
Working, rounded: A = 14.7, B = 13.78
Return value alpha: 0.94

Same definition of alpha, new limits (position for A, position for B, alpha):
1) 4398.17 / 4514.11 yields 1.02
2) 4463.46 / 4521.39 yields 1.22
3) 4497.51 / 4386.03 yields 0.77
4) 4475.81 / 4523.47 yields 1.03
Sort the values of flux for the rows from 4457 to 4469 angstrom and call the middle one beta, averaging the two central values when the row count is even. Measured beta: 12.6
